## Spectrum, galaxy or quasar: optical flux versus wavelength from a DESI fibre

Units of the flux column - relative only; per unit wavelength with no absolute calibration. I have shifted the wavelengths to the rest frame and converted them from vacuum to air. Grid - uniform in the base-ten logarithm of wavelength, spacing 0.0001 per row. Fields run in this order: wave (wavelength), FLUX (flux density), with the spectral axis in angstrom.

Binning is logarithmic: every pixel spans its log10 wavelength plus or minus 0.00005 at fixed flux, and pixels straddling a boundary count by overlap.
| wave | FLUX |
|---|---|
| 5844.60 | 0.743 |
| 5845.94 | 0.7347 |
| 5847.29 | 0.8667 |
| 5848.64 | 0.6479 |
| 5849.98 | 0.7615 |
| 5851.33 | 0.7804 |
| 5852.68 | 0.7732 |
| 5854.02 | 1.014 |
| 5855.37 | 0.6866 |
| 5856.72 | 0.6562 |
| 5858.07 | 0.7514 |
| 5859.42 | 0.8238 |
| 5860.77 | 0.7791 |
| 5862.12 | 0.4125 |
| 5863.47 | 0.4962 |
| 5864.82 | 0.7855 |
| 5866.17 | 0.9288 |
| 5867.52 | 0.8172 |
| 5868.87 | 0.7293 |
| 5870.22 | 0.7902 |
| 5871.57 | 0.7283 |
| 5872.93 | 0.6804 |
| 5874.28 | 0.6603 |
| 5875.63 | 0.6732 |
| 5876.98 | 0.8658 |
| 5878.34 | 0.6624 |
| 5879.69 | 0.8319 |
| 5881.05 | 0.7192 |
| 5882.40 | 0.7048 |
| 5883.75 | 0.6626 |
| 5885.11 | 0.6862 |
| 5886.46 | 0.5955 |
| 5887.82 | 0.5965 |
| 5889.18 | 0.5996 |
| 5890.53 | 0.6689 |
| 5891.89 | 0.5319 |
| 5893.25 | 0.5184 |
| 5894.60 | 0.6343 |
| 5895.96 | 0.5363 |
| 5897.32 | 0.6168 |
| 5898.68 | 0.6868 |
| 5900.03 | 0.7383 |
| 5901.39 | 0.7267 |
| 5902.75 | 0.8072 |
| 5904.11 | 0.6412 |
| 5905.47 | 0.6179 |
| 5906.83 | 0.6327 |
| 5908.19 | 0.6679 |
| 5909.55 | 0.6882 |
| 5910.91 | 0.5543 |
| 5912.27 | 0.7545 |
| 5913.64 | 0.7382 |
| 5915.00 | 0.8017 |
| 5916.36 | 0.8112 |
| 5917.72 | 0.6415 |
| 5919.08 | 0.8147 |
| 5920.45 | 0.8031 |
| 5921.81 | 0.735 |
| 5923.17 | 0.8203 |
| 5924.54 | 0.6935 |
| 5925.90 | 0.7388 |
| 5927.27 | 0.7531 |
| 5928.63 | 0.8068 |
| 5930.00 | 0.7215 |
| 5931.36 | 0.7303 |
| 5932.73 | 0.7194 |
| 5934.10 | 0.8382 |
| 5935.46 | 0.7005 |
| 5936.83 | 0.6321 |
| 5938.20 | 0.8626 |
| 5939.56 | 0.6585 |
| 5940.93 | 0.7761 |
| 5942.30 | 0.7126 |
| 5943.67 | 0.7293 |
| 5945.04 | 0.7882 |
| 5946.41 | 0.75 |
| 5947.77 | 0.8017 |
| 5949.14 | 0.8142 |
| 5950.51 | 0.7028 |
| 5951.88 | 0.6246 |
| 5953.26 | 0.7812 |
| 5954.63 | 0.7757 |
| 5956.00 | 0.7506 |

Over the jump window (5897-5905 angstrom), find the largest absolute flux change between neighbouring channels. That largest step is 0.166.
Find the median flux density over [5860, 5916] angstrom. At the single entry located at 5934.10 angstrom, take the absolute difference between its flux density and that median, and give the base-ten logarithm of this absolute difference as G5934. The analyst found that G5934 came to -0.80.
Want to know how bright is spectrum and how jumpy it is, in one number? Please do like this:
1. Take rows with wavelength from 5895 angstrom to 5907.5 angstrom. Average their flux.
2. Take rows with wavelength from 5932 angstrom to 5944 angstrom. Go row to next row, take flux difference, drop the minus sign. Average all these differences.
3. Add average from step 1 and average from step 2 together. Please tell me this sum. 0.79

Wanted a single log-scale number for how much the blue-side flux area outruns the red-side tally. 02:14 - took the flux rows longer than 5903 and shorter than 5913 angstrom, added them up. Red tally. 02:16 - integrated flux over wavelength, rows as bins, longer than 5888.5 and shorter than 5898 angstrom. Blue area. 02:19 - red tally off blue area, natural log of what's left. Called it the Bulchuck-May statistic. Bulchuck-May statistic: 0.02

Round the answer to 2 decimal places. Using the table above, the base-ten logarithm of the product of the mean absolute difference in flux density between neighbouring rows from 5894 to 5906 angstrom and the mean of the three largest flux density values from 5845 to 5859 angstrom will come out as -1.19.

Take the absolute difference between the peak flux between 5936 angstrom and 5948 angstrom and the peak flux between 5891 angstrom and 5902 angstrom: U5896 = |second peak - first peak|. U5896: 0.12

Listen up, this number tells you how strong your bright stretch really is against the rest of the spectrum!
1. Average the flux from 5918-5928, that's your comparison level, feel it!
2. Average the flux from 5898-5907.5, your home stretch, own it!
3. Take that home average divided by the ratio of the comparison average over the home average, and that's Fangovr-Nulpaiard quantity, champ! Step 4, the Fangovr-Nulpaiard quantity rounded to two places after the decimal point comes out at 0.63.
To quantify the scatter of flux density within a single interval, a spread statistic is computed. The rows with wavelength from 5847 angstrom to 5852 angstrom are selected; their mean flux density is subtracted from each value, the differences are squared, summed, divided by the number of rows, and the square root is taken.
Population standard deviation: 0.078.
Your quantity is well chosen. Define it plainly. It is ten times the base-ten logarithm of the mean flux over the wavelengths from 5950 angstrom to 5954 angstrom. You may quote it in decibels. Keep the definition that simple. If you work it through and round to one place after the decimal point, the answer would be -1.5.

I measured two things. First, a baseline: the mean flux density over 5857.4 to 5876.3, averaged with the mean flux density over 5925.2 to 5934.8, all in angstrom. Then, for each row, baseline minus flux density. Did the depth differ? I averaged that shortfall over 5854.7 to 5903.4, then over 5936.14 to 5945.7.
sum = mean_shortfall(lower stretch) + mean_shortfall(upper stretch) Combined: 0.051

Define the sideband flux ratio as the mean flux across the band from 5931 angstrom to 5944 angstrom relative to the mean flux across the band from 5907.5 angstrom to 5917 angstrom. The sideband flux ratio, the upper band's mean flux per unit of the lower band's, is 1.03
